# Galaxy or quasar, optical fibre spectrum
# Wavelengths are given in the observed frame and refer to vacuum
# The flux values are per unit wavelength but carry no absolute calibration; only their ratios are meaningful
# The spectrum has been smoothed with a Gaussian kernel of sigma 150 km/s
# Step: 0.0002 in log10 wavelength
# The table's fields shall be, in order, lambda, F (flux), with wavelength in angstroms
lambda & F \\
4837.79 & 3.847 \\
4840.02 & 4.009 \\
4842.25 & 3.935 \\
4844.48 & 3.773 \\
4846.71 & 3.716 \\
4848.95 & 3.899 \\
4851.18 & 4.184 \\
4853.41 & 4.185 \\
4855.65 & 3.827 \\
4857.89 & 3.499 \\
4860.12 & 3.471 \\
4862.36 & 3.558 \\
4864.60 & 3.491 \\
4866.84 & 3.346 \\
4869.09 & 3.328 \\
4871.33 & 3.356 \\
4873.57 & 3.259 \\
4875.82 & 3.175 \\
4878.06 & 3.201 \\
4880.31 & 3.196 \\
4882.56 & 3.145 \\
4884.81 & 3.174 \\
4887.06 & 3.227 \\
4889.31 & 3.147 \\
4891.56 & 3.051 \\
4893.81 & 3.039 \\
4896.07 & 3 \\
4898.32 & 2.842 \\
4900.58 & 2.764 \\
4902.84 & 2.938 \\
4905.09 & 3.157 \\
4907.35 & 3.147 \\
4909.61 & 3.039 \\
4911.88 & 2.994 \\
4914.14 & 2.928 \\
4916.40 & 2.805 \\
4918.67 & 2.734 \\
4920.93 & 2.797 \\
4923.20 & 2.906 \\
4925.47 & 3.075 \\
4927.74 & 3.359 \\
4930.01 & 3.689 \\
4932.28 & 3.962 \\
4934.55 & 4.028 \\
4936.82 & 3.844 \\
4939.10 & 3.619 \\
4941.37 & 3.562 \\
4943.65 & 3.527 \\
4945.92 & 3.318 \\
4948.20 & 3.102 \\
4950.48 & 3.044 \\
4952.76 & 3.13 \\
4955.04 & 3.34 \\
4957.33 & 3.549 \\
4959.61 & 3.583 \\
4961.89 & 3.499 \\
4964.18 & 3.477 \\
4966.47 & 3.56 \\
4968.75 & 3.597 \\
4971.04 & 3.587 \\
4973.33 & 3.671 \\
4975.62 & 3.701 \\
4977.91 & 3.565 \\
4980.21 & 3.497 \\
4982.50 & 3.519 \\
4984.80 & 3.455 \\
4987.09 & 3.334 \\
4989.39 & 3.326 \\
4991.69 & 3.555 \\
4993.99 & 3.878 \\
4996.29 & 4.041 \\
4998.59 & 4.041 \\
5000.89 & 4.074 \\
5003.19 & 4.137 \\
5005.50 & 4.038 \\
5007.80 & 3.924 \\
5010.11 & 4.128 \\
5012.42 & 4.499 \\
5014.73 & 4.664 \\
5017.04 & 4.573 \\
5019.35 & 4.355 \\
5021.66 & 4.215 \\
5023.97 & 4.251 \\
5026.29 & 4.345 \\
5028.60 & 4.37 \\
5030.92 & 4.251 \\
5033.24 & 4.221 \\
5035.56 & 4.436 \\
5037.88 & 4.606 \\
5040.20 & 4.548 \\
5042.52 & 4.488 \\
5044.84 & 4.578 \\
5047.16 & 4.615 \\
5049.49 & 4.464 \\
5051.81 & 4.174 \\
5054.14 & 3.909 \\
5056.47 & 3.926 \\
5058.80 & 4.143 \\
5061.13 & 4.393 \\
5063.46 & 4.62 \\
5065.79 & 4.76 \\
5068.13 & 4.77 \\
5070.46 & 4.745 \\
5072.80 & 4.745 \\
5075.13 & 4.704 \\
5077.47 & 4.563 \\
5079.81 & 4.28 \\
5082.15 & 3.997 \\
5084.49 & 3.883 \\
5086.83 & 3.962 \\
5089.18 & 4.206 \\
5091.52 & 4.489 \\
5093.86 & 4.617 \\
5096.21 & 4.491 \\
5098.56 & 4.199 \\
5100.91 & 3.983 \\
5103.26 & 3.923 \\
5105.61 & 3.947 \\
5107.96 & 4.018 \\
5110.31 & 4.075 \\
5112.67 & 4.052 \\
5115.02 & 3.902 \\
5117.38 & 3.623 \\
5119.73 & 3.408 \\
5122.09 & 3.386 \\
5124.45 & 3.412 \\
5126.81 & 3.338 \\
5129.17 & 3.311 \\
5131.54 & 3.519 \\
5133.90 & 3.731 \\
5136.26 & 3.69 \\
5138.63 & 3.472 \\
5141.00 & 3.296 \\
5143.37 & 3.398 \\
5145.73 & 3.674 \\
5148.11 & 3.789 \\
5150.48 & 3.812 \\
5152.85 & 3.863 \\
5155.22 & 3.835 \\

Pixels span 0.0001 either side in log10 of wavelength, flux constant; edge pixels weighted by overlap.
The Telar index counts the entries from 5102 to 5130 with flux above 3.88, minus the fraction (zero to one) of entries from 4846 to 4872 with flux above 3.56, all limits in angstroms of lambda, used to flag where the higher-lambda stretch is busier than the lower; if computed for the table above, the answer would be 5.6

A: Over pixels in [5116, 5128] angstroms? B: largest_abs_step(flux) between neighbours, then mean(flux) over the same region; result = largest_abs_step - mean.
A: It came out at -3.2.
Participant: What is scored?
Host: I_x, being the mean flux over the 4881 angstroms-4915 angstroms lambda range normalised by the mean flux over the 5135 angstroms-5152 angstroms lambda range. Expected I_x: 0.85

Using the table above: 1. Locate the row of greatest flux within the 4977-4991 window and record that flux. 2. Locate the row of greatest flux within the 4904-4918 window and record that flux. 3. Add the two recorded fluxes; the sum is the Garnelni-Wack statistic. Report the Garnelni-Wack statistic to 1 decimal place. 6.7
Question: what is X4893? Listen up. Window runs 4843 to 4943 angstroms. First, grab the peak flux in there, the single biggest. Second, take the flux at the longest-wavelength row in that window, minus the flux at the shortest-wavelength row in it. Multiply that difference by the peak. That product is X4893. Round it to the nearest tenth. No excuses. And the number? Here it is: -0.9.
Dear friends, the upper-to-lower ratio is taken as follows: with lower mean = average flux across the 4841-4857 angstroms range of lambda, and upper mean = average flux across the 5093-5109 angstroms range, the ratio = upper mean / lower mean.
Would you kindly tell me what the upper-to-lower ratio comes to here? 1.06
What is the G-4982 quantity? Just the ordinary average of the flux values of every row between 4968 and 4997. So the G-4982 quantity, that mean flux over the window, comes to 3.59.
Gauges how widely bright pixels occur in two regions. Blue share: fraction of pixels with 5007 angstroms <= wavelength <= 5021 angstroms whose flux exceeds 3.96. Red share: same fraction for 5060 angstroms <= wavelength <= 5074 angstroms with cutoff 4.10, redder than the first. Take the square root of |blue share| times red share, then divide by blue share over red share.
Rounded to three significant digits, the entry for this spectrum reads 1.10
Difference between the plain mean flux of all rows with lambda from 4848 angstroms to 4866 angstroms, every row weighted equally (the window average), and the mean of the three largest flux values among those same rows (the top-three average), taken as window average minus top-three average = -0.33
